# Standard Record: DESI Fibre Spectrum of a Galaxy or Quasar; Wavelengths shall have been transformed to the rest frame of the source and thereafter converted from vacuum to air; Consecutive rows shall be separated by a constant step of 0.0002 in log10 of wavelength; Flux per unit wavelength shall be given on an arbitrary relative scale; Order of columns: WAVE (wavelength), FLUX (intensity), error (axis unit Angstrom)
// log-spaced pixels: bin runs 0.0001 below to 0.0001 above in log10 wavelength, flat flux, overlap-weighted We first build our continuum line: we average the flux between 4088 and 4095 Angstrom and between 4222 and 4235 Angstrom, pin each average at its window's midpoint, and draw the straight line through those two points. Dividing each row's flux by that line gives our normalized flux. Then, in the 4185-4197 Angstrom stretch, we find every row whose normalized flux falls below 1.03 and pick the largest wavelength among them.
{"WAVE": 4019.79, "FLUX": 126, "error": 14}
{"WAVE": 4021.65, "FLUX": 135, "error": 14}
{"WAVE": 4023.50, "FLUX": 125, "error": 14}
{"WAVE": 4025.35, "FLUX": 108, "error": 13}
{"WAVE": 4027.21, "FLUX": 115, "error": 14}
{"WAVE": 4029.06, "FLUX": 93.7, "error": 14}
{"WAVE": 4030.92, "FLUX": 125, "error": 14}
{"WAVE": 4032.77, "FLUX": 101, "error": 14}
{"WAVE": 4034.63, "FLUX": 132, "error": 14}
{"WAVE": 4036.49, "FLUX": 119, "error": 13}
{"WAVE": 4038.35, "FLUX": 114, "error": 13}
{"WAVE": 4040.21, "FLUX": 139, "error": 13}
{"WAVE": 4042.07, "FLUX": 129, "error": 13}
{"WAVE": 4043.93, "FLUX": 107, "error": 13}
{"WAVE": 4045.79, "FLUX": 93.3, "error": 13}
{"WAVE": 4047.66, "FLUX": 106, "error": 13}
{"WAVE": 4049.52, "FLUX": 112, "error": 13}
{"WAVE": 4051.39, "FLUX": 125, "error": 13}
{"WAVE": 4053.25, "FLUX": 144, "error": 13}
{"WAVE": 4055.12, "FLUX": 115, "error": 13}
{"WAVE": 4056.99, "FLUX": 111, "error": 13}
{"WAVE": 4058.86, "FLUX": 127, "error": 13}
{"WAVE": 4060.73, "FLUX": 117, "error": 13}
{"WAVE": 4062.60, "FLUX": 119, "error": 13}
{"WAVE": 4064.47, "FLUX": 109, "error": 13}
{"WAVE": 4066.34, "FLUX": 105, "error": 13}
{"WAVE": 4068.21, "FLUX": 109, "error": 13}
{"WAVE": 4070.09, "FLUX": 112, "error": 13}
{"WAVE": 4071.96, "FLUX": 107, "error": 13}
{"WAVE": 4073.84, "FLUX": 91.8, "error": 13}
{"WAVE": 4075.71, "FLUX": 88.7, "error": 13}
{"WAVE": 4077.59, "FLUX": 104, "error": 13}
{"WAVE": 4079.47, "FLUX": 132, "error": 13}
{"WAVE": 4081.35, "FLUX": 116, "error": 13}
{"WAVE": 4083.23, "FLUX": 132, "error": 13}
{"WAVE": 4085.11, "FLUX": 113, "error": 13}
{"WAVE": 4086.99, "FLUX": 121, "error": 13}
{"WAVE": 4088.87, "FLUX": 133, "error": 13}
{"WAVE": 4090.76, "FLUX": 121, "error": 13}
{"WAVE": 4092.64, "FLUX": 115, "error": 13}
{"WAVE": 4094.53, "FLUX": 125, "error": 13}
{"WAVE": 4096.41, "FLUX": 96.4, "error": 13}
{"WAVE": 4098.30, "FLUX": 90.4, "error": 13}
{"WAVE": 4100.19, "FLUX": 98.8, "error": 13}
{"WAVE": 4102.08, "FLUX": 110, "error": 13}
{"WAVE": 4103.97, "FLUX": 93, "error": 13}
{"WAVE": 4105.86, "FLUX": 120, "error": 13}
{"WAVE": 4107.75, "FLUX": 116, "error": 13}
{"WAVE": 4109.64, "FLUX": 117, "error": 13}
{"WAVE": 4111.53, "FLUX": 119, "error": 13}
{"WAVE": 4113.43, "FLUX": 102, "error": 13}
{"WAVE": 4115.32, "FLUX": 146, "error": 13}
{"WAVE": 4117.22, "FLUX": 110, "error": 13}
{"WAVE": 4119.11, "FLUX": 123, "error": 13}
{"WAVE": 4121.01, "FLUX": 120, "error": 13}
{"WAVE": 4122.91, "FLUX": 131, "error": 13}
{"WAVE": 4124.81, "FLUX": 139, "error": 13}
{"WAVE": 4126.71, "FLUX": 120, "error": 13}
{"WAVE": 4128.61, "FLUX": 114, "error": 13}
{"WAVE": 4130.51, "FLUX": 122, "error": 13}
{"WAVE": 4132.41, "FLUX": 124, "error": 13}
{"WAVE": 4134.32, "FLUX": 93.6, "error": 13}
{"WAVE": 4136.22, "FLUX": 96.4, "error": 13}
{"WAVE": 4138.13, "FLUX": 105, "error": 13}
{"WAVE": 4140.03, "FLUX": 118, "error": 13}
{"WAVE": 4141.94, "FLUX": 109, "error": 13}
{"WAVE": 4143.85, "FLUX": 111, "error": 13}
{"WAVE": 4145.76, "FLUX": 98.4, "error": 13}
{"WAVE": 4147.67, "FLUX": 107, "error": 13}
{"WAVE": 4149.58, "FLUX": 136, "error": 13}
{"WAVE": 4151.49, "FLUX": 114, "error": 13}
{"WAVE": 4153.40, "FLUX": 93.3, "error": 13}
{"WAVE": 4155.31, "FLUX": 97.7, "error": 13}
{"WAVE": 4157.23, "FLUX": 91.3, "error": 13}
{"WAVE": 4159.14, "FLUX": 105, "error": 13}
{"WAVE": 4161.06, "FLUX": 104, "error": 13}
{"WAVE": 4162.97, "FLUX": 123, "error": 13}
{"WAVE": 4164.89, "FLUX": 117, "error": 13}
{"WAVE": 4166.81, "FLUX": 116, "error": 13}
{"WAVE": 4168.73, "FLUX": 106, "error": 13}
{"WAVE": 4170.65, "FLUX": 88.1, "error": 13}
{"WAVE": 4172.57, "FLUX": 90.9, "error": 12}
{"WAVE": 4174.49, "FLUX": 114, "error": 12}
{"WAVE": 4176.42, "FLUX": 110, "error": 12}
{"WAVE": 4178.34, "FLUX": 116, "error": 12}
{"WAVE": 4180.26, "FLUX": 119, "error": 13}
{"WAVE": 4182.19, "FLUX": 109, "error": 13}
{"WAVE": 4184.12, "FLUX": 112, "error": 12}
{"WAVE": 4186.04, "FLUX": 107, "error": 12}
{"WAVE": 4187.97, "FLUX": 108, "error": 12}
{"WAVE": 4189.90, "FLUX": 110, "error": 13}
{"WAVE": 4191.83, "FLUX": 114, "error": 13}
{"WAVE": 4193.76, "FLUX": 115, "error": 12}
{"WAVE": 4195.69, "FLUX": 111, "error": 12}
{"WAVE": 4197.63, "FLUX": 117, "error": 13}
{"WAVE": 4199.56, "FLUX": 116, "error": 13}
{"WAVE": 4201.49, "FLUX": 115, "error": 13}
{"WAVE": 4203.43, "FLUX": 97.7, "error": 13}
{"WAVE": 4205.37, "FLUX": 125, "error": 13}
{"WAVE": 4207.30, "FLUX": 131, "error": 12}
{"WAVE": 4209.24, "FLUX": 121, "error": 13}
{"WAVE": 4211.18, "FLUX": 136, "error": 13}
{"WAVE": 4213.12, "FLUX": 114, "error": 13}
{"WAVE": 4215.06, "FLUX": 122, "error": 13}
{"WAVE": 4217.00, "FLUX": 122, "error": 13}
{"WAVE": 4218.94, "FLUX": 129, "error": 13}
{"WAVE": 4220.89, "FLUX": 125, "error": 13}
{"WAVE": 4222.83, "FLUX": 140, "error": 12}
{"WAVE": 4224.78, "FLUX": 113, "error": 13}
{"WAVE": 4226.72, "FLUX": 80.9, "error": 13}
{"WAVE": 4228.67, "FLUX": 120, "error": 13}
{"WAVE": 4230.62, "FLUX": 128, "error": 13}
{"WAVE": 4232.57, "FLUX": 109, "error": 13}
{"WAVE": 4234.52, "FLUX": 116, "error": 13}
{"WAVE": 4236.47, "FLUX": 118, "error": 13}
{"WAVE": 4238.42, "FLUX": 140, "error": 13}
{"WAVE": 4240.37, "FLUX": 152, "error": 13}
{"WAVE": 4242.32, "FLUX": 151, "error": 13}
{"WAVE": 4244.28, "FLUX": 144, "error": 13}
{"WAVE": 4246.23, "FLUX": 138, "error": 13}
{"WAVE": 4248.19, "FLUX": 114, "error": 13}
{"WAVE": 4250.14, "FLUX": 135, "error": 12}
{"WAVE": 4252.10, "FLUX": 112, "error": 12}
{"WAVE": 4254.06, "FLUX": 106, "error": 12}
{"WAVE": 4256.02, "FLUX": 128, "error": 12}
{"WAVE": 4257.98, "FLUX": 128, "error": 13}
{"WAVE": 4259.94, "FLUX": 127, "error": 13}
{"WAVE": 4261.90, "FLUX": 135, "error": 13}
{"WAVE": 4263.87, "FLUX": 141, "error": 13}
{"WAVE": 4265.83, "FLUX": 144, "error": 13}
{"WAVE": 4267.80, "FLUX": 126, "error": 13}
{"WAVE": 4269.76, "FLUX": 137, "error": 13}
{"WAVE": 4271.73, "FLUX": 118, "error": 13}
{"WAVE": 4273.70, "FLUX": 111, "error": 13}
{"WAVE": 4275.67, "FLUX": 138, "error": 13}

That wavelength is 4195.69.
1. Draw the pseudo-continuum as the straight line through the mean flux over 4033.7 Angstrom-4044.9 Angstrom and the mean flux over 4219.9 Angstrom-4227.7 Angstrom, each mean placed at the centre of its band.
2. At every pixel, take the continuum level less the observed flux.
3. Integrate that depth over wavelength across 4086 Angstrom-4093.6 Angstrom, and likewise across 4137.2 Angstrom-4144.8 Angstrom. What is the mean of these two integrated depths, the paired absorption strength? 24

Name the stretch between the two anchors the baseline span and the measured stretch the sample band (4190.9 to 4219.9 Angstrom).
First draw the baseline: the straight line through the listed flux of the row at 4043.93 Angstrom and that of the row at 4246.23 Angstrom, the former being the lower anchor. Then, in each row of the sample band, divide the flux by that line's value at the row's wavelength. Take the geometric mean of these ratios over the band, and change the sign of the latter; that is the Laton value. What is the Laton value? -0.90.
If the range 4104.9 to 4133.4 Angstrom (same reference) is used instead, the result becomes -1.02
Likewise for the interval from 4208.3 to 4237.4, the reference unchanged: -0.88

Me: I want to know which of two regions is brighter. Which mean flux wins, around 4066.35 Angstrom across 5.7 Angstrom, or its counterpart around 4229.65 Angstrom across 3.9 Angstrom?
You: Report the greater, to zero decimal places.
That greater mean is 124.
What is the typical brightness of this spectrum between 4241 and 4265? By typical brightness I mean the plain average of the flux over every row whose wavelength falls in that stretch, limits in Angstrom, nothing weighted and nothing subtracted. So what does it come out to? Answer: 130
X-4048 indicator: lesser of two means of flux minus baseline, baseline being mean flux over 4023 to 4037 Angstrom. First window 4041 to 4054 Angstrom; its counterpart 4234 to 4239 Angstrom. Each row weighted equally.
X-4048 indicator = 2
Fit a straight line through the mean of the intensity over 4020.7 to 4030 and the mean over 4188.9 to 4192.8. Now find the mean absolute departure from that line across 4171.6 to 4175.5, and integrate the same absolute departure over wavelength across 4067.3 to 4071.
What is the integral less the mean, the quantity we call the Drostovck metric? 3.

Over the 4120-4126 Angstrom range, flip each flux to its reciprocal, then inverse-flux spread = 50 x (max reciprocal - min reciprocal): 0.057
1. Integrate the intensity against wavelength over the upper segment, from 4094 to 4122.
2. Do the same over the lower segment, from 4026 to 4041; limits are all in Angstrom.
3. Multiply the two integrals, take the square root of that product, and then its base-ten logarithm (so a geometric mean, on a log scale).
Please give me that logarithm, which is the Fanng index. 3.37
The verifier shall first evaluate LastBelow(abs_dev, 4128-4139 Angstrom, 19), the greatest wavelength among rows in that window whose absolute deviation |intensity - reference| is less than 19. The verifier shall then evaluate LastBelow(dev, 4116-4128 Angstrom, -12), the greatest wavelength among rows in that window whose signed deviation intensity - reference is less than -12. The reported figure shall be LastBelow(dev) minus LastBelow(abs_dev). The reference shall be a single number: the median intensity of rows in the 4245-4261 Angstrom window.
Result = -15.2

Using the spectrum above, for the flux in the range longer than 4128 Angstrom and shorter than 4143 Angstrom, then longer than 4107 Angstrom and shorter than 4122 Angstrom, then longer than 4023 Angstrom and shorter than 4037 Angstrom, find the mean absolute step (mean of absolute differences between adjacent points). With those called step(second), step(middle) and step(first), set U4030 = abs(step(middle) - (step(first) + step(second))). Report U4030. 15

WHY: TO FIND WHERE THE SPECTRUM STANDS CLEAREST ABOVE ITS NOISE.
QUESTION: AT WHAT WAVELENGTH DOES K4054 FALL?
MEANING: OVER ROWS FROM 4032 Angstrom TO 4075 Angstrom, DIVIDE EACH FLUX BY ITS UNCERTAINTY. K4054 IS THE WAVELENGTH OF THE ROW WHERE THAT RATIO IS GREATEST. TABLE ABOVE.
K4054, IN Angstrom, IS 4053.25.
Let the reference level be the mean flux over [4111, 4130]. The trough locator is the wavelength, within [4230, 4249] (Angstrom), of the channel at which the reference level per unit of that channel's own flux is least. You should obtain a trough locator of 4240.37 Angstrom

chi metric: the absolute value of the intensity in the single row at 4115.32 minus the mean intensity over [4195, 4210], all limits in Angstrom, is 29.3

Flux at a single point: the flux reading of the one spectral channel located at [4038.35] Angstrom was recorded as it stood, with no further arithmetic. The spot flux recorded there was 114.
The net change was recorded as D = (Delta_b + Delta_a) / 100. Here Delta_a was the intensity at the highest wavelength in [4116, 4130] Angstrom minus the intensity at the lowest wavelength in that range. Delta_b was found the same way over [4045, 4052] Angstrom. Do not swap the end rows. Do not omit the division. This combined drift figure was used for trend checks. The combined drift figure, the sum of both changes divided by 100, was 0.36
